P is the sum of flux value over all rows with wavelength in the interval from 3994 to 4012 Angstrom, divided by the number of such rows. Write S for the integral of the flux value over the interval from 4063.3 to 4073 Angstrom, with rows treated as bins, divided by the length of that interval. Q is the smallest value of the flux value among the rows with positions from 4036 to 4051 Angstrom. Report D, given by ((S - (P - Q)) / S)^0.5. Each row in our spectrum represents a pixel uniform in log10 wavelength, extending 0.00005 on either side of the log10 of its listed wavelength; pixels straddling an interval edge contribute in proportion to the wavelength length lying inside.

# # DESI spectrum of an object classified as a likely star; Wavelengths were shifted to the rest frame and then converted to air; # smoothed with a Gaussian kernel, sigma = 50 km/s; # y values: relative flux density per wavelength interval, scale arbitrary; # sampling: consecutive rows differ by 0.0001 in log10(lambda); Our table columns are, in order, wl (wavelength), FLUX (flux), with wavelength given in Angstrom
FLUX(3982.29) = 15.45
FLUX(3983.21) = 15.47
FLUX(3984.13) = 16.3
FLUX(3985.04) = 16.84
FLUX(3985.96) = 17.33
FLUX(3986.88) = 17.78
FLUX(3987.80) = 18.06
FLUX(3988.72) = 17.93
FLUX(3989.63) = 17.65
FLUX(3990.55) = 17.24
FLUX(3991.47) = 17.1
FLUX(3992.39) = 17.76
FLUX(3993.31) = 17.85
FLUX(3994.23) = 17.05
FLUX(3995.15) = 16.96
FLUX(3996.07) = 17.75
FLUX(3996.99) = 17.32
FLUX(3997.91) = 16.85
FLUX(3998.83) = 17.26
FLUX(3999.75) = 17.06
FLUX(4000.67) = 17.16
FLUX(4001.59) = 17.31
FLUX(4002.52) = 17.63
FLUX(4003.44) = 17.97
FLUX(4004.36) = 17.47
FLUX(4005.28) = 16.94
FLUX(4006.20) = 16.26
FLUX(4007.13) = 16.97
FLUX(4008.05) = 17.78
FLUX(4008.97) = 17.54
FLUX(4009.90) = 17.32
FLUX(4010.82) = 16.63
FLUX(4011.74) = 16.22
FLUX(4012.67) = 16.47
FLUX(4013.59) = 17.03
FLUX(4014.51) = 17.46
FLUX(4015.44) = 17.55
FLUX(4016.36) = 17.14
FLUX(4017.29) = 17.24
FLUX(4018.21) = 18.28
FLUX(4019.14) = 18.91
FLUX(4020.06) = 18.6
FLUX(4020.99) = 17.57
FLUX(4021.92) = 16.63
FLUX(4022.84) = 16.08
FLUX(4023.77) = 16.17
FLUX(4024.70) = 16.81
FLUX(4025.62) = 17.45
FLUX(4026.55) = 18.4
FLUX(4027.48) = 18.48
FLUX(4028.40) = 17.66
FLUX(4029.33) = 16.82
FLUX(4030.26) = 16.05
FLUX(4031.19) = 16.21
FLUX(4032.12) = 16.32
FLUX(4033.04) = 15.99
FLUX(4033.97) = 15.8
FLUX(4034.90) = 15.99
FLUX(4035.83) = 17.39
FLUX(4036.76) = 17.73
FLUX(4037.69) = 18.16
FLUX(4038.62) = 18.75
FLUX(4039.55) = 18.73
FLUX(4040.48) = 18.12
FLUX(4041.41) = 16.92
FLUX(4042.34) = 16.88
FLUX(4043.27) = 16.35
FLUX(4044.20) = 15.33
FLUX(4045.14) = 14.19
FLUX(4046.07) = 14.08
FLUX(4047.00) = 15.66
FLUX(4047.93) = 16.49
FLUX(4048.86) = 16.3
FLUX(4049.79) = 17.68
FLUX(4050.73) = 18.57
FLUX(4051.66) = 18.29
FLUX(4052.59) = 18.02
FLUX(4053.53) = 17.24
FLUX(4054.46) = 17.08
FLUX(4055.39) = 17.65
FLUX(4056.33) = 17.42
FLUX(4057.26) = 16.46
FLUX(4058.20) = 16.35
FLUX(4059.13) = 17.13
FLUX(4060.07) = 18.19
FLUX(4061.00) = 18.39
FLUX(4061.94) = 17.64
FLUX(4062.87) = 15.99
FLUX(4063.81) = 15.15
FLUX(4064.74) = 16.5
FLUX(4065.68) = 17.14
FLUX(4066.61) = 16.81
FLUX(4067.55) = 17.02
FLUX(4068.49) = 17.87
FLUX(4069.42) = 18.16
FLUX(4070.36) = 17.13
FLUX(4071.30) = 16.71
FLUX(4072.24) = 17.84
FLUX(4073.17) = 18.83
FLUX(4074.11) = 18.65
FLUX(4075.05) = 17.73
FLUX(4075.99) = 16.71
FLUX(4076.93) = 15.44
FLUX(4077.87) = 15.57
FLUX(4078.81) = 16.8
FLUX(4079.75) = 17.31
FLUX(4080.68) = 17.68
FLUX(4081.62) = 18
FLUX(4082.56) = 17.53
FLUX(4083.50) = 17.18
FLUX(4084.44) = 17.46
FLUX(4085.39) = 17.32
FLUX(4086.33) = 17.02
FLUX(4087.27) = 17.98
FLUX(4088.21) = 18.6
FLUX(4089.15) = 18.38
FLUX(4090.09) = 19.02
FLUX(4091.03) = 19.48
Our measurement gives 0.905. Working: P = 17.2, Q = 14.08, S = 17.09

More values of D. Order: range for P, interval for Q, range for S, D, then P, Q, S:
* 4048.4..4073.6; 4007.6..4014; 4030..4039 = 0.967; 17.3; 16.22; 16.84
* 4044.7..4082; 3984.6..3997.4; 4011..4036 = 0.994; 17.0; 16.84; 17.06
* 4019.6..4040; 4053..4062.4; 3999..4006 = 0.976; 17.2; 16.35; 17.32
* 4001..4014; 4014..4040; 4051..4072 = 0.961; 17.1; 15.8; 17.22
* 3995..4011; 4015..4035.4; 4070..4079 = 0.957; 17.2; 15.8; 17.14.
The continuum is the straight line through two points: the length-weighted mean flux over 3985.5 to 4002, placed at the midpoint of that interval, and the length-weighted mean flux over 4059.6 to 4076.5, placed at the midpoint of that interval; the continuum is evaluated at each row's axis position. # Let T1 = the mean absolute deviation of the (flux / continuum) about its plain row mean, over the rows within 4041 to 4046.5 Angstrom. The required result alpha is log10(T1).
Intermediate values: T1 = 0.063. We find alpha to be -1.20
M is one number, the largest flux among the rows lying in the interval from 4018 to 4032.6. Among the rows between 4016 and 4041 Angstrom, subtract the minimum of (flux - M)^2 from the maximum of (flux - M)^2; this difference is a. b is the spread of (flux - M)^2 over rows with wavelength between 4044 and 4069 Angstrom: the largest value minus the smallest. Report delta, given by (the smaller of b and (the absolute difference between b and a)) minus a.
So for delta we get 4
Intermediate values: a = 10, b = 23.2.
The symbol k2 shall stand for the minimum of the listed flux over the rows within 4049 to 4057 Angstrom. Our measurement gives 17.08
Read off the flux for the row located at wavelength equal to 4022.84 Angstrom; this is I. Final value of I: 16.08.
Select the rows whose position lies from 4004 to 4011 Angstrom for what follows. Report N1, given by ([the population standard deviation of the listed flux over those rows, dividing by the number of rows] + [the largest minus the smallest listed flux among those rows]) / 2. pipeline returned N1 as 1.0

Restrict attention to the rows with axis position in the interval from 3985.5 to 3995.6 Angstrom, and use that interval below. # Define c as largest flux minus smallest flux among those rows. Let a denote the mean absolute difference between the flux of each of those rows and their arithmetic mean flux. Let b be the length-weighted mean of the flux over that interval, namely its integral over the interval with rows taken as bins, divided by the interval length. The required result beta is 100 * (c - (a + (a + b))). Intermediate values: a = 0.3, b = 17.5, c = 1.1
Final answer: -1711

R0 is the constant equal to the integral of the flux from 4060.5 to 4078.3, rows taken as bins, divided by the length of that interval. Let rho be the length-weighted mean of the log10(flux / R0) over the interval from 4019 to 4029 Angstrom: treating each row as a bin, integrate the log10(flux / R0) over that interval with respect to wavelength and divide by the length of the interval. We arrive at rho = 0.0080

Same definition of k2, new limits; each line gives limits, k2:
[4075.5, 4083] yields 15.44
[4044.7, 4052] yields 14.08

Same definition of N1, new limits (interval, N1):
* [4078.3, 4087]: 0.8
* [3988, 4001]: 0.7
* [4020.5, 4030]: 1.6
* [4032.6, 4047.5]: 3.0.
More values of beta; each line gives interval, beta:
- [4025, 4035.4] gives -1586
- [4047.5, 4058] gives -1630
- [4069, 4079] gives -1567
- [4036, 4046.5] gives -1488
